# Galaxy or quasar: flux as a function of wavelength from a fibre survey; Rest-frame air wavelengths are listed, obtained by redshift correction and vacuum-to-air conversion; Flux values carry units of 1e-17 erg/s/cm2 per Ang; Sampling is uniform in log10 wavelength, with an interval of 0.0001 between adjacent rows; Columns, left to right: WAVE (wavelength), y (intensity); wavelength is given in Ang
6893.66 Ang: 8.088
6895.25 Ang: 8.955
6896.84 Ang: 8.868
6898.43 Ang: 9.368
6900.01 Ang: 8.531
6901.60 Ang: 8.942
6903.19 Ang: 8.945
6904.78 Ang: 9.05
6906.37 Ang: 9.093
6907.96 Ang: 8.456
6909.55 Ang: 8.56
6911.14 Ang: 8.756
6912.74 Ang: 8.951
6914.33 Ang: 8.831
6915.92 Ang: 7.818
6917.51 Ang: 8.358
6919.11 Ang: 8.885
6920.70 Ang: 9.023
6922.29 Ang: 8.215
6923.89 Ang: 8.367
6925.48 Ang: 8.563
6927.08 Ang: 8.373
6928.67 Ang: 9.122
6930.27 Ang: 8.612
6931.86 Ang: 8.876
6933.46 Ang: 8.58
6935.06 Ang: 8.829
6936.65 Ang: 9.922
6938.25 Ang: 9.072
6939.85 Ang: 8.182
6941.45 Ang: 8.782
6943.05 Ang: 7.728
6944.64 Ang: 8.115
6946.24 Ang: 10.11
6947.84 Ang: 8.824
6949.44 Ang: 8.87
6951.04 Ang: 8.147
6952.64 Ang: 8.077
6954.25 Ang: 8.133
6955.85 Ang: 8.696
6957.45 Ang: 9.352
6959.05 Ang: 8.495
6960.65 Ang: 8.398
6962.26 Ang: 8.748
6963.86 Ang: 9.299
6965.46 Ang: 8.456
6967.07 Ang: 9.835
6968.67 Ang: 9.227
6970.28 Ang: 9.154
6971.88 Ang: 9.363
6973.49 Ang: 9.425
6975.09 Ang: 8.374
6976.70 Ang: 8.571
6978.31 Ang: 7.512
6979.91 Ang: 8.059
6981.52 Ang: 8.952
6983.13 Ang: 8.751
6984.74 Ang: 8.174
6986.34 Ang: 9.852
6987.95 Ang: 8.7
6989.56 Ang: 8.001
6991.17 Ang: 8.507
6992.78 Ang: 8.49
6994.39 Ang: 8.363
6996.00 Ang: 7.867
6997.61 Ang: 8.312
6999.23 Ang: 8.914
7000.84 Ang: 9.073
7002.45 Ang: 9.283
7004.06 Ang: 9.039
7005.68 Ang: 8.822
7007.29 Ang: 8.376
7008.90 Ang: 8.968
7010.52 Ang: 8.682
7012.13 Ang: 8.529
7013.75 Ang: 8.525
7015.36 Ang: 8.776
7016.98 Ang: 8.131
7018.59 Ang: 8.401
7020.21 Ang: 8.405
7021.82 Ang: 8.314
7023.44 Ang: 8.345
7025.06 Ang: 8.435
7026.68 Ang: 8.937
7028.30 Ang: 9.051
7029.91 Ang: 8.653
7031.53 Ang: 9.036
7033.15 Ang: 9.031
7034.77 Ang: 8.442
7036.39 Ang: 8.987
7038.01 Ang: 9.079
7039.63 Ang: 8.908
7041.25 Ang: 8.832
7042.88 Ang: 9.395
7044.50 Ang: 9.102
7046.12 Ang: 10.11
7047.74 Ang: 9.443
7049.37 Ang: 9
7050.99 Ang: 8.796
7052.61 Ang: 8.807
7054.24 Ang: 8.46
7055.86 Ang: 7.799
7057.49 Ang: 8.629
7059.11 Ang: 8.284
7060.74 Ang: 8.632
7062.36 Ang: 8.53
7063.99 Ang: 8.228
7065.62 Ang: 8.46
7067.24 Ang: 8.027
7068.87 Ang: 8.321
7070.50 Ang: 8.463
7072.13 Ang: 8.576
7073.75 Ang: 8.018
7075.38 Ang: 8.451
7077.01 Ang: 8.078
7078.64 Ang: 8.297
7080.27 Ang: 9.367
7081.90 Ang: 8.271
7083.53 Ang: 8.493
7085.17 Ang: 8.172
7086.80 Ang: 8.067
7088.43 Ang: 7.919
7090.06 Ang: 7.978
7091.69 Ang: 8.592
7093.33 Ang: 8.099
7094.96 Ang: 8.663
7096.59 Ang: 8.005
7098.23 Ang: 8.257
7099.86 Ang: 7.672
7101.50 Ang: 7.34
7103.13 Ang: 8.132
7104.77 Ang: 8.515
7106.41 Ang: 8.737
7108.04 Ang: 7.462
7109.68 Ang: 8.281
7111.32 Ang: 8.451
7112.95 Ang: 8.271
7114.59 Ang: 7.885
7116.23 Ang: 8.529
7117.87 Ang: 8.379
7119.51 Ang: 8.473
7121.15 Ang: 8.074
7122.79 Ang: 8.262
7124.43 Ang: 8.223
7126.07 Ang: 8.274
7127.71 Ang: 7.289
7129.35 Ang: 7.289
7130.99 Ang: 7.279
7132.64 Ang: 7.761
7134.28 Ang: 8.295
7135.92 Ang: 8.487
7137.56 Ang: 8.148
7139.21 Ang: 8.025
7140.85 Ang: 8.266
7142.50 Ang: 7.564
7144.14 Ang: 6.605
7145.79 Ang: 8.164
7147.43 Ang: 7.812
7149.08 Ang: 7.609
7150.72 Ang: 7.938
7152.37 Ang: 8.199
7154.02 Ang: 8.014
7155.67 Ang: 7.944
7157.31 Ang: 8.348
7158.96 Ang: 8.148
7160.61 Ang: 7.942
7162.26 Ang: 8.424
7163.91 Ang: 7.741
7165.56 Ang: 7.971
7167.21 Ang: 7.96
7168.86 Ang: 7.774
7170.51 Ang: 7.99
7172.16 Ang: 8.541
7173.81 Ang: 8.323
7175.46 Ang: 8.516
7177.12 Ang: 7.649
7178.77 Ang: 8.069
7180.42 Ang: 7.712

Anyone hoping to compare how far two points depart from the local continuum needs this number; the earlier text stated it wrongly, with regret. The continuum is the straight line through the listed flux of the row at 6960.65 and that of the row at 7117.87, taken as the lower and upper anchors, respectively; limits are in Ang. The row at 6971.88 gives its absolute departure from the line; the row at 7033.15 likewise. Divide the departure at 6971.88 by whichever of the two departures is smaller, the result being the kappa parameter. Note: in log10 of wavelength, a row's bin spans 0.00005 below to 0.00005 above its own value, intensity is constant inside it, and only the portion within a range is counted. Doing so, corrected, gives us 1.5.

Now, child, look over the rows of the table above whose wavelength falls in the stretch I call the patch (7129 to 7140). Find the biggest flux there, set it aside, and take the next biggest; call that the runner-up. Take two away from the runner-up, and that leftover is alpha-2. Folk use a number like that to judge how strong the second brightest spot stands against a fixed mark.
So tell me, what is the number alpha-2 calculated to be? 6.3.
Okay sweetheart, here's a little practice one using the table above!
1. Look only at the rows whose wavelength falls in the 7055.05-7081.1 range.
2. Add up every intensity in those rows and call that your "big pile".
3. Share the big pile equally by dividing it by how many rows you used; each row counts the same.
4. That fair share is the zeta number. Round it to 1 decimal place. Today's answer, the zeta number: 8.4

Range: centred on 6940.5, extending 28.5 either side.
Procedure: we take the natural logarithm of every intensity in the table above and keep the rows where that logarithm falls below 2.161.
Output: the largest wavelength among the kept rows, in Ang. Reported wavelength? 6965.46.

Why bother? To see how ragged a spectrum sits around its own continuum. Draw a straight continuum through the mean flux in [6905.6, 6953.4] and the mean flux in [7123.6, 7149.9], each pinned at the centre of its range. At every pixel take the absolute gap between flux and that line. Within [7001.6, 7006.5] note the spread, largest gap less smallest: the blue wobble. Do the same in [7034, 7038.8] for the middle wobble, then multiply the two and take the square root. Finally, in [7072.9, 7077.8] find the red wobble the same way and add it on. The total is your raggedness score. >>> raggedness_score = 0.91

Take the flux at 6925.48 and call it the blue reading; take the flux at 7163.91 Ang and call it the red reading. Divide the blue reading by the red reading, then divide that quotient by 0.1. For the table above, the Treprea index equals 11.1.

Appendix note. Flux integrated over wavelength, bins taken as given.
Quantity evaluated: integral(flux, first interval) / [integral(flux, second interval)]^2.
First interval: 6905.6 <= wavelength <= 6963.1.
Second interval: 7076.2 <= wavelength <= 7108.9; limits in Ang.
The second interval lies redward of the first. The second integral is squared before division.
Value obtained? 0.0069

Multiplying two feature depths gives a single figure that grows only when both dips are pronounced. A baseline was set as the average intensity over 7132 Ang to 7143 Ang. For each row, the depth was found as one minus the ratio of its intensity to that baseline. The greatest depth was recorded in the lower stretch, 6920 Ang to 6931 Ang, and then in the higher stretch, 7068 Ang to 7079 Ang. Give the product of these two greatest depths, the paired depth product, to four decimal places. -0.0001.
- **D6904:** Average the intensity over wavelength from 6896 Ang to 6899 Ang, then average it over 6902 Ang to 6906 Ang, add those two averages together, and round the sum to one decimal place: 18.1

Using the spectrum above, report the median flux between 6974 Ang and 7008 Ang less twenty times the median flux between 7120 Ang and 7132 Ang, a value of -153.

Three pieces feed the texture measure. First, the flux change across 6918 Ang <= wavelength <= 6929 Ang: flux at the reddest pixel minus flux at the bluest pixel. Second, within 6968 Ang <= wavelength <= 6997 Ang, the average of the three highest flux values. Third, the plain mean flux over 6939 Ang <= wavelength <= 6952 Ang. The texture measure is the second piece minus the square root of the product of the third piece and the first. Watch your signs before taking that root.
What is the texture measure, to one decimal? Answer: 8.1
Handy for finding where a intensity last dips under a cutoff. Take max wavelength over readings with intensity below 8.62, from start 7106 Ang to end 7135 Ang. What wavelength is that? 7134.28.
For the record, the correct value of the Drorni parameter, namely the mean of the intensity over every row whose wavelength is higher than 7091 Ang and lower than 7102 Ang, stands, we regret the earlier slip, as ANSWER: 8.1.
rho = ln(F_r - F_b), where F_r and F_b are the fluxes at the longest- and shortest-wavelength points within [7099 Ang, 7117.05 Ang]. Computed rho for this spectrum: -0.15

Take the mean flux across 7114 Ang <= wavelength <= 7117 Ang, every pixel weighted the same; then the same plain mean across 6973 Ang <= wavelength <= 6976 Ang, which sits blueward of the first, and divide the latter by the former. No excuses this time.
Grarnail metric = 1.08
